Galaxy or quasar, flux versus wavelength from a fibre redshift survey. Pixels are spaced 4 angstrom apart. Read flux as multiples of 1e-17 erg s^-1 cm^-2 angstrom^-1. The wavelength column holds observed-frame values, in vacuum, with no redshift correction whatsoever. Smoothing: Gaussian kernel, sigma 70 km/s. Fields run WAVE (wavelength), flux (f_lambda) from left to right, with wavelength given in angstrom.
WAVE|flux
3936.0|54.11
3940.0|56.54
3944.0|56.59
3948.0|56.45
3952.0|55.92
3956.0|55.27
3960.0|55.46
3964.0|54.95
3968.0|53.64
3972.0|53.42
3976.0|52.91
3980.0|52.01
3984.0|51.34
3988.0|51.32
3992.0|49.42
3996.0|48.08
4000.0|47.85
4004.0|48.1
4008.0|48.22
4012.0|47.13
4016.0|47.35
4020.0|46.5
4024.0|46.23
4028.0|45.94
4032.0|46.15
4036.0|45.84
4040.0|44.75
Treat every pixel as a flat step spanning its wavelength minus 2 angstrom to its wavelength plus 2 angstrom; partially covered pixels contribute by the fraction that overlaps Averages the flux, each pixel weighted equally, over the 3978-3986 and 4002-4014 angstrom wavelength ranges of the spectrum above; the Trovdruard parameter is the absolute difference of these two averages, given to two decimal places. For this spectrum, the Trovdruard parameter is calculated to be 3.86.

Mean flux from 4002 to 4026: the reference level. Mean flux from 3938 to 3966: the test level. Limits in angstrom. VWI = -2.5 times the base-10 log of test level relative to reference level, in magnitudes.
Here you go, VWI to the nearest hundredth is -0.18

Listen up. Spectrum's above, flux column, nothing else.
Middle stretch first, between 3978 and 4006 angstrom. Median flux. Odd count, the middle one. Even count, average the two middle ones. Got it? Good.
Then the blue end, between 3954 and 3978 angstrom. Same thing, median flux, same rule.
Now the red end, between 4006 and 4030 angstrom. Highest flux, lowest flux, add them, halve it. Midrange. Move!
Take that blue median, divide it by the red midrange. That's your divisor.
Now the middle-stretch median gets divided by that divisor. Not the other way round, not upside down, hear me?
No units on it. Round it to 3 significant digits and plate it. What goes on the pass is 42.9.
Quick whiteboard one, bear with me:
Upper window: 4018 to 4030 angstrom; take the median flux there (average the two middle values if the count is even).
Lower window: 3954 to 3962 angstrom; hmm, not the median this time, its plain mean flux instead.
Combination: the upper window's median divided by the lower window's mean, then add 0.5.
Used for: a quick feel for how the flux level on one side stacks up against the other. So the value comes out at 1.34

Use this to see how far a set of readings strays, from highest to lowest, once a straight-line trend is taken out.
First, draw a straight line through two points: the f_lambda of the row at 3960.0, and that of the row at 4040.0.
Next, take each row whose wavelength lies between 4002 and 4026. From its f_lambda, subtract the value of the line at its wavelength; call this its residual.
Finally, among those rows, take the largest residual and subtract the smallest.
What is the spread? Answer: 0.86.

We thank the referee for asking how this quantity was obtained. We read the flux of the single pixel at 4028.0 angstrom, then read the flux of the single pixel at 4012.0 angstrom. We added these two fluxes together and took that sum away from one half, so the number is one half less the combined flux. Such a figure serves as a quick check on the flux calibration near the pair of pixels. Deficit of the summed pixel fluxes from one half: -93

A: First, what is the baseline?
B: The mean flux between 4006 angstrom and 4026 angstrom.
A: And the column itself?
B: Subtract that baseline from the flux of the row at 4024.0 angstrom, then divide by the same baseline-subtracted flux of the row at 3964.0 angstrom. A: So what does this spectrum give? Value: -0.11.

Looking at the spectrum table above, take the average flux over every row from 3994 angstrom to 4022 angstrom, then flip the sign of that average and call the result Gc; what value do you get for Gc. -48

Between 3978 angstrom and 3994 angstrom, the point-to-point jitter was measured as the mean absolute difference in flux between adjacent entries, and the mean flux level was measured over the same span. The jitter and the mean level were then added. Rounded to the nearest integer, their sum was 52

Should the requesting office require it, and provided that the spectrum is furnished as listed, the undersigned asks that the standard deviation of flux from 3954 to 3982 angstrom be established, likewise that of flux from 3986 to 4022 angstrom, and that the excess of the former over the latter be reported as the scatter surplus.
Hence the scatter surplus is -0.1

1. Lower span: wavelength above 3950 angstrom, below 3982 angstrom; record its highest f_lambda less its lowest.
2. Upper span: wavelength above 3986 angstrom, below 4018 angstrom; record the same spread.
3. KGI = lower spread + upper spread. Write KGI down 8.1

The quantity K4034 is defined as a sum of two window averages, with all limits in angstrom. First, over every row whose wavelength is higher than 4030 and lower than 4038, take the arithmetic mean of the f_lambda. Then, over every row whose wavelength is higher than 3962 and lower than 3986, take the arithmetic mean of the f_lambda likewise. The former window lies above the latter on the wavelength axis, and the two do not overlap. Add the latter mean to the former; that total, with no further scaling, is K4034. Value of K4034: 99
